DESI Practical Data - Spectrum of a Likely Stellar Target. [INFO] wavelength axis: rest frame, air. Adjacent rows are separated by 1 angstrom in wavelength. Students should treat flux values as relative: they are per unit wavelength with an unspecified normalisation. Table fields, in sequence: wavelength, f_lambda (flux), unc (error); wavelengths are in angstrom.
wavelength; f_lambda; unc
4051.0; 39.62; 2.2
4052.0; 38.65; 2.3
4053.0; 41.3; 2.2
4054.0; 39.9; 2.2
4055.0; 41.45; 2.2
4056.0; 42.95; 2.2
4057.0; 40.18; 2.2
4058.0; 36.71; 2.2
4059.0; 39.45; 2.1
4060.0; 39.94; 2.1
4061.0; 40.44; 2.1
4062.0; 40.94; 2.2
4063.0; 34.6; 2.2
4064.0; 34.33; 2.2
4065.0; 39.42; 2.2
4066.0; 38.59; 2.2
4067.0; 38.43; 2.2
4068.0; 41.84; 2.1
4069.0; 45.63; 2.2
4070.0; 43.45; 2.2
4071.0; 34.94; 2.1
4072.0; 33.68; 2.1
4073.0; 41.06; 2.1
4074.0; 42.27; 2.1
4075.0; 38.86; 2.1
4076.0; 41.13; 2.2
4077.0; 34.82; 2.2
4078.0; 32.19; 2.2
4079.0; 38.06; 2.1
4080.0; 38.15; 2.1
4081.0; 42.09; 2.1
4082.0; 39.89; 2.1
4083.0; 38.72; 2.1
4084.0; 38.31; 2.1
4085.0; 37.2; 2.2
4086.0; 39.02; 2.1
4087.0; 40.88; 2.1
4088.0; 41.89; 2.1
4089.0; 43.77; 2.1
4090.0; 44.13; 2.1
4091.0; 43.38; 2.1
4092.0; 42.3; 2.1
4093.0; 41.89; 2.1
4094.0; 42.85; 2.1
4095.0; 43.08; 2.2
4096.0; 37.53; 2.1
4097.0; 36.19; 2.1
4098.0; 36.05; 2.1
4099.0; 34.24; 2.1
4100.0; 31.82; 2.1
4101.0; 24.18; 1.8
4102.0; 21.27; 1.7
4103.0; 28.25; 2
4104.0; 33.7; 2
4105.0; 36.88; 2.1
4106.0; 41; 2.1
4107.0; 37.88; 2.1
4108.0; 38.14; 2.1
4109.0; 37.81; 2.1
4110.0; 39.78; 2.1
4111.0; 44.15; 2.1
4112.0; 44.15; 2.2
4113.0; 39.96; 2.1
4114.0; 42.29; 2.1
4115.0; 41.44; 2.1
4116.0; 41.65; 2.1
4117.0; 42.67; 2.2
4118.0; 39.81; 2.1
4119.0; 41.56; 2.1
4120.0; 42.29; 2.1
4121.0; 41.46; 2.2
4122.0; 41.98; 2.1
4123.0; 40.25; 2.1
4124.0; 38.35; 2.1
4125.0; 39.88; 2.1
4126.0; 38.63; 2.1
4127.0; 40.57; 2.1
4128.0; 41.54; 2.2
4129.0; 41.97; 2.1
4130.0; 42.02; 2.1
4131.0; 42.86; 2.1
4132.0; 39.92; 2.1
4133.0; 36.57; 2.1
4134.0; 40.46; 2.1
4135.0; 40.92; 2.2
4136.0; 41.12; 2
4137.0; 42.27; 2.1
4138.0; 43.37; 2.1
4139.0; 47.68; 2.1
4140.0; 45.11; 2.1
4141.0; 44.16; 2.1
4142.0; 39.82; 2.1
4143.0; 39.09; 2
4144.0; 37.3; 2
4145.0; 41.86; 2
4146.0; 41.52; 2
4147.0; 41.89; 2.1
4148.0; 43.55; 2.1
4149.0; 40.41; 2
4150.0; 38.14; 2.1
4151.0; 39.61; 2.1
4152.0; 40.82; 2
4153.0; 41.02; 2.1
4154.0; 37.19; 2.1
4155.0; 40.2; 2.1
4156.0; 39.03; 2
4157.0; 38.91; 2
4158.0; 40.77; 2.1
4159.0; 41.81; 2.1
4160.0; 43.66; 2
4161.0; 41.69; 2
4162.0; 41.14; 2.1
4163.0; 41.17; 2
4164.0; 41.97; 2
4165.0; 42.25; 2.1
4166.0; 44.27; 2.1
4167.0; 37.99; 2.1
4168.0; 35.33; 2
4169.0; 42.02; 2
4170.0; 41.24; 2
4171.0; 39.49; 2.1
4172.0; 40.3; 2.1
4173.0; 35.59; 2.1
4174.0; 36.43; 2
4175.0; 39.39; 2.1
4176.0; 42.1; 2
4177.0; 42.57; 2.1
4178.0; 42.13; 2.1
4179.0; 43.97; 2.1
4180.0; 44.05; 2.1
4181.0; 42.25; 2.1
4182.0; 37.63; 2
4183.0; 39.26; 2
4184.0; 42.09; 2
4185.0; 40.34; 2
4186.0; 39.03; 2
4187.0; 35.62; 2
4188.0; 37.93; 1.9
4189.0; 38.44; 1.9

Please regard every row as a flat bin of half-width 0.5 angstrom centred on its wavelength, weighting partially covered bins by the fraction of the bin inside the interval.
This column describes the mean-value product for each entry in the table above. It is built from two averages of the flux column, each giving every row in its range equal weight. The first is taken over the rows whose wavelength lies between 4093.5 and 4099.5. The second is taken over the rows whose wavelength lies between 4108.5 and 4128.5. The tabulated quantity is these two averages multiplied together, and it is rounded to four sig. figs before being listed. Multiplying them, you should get 1572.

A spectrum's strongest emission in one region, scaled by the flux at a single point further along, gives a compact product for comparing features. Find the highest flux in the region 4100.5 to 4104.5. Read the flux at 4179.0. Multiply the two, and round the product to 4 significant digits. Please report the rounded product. 1482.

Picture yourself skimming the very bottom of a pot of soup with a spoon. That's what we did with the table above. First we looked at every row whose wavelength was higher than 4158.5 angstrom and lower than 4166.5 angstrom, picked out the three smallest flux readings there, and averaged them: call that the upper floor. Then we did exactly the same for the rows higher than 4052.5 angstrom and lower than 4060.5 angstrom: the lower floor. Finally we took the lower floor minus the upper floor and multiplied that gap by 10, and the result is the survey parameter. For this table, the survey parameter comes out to -26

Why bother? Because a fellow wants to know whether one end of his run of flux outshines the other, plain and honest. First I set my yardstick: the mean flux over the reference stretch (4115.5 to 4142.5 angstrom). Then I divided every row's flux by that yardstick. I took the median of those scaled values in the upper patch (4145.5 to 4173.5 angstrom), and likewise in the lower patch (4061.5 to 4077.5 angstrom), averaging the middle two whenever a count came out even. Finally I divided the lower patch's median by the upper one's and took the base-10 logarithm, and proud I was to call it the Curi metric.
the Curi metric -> -0.019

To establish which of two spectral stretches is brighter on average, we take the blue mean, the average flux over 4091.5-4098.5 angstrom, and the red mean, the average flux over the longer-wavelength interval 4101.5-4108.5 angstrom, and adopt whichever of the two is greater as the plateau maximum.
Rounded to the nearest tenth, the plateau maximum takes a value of 40.0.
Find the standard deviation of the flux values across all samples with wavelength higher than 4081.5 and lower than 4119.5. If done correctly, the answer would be 5.2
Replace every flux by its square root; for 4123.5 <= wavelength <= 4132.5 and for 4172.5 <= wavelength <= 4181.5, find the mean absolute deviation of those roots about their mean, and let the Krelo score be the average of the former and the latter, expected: 0.151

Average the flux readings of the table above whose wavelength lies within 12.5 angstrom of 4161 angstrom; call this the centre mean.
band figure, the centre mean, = 40.2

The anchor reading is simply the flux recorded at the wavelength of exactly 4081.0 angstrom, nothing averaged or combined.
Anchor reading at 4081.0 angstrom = 42.09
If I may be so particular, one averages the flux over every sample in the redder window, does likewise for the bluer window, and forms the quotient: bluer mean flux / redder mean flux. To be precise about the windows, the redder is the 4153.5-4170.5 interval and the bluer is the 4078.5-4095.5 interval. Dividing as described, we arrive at 1.01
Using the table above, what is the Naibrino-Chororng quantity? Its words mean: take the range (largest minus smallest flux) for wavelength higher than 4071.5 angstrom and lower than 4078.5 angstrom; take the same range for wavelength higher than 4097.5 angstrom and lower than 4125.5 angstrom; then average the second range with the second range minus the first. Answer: 18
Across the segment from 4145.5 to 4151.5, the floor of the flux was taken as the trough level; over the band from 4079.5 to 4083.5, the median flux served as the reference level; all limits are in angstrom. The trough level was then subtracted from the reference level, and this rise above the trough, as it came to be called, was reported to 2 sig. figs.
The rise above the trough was 1.2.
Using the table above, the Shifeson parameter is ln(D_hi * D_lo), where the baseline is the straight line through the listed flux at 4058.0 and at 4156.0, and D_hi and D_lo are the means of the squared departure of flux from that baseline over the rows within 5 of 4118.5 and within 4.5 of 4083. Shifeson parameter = 4.2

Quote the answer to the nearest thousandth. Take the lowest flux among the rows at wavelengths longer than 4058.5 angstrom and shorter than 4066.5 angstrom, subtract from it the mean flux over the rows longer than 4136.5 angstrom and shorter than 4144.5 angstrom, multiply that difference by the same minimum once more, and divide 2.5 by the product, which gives -0.009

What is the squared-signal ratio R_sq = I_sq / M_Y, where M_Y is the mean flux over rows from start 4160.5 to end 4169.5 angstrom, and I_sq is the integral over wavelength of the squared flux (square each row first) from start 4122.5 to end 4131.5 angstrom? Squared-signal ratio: 365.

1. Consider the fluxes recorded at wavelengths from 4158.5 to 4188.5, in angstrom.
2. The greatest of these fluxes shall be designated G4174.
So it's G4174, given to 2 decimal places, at 44.27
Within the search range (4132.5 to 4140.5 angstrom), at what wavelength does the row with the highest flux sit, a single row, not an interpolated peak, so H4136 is 4139.0 angstrom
